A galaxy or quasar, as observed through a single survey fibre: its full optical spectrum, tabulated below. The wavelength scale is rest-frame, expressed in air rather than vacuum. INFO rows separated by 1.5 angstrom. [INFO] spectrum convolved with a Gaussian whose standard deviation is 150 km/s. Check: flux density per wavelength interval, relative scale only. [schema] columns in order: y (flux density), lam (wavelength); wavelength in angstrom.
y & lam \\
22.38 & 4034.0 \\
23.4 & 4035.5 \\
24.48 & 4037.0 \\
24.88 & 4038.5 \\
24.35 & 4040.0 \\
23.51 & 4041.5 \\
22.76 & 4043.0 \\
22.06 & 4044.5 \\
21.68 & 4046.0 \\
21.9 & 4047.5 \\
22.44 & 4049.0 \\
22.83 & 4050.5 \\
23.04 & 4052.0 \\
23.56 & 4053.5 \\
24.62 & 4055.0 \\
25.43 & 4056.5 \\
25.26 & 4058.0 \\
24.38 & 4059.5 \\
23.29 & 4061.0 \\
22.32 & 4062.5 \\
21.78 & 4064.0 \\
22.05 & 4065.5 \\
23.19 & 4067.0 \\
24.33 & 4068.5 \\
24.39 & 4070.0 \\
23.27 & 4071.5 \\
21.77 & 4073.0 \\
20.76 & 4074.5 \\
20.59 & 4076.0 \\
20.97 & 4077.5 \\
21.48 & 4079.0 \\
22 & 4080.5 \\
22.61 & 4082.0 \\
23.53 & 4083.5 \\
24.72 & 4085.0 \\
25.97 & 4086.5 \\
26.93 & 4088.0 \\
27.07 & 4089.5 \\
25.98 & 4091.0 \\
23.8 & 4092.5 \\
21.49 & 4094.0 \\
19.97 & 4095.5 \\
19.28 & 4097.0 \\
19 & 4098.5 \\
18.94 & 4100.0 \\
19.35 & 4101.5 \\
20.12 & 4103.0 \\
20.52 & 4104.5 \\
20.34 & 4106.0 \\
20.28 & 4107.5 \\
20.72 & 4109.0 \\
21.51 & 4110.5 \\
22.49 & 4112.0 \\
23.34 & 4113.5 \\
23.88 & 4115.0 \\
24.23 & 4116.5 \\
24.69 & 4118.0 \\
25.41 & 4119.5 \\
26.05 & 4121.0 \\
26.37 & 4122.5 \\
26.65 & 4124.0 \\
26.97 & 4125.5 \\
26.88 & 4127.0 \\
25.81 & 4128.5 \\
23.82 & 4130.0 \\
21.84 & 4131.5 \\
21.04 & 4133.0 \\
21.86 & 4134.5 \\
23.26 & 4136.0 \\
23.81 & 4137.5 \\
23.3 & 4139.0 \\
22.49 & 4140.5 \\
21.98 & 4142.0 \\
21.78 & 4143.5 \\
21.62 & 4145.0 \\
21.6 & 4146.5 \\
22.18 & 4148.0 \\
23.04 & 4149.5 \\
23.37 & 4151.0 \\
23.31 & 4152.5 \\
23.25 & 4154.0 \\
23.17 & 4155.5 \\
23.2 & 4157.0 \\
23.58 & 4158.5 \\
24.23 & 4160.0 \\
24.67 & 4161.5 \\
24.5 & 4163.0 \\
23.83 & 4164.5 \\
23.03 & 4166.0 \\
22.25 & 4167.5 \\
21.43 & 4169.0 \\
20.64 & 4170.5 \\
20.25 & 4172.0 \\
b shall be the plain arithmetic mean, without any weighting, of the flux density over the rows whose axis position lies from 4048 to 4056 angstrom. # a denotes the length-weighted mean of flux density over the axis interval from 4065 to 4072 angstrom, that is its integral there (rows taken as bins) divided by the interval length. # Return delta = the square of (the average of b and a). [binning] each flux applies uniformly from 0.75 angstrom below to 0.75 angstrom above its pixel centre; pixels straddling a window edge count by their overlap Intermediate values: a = 23.5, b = 23.3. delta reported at 548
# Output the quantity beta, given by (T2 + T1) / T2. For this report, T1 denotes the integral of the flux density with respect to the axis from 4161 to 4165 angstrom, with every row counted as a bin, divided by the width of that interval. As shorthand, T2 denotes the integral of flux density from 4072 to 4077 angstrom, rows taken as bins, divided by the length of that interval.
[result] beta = 2.15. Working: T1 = 24.3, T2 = 21.1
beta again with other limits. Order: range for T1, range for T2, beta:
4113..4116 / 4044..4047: 2.08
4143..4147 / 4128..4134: 1.94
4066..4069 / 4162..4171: 2.04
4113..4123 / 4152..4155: 2.07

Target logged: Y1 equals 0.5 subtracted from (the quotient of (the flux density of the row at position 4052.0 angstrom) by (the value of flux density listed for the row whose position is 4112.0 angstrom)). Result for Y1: 0.52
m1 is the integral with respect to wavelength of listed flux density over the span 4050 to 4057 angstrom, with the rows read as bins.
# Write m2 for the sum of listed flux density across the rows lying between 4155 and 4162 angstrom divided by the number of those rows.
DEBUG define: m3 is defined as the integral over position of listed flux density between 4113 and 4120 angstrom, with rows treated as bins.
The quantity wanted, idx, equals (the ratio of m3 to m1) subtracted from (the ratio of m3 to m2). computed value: 6.1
